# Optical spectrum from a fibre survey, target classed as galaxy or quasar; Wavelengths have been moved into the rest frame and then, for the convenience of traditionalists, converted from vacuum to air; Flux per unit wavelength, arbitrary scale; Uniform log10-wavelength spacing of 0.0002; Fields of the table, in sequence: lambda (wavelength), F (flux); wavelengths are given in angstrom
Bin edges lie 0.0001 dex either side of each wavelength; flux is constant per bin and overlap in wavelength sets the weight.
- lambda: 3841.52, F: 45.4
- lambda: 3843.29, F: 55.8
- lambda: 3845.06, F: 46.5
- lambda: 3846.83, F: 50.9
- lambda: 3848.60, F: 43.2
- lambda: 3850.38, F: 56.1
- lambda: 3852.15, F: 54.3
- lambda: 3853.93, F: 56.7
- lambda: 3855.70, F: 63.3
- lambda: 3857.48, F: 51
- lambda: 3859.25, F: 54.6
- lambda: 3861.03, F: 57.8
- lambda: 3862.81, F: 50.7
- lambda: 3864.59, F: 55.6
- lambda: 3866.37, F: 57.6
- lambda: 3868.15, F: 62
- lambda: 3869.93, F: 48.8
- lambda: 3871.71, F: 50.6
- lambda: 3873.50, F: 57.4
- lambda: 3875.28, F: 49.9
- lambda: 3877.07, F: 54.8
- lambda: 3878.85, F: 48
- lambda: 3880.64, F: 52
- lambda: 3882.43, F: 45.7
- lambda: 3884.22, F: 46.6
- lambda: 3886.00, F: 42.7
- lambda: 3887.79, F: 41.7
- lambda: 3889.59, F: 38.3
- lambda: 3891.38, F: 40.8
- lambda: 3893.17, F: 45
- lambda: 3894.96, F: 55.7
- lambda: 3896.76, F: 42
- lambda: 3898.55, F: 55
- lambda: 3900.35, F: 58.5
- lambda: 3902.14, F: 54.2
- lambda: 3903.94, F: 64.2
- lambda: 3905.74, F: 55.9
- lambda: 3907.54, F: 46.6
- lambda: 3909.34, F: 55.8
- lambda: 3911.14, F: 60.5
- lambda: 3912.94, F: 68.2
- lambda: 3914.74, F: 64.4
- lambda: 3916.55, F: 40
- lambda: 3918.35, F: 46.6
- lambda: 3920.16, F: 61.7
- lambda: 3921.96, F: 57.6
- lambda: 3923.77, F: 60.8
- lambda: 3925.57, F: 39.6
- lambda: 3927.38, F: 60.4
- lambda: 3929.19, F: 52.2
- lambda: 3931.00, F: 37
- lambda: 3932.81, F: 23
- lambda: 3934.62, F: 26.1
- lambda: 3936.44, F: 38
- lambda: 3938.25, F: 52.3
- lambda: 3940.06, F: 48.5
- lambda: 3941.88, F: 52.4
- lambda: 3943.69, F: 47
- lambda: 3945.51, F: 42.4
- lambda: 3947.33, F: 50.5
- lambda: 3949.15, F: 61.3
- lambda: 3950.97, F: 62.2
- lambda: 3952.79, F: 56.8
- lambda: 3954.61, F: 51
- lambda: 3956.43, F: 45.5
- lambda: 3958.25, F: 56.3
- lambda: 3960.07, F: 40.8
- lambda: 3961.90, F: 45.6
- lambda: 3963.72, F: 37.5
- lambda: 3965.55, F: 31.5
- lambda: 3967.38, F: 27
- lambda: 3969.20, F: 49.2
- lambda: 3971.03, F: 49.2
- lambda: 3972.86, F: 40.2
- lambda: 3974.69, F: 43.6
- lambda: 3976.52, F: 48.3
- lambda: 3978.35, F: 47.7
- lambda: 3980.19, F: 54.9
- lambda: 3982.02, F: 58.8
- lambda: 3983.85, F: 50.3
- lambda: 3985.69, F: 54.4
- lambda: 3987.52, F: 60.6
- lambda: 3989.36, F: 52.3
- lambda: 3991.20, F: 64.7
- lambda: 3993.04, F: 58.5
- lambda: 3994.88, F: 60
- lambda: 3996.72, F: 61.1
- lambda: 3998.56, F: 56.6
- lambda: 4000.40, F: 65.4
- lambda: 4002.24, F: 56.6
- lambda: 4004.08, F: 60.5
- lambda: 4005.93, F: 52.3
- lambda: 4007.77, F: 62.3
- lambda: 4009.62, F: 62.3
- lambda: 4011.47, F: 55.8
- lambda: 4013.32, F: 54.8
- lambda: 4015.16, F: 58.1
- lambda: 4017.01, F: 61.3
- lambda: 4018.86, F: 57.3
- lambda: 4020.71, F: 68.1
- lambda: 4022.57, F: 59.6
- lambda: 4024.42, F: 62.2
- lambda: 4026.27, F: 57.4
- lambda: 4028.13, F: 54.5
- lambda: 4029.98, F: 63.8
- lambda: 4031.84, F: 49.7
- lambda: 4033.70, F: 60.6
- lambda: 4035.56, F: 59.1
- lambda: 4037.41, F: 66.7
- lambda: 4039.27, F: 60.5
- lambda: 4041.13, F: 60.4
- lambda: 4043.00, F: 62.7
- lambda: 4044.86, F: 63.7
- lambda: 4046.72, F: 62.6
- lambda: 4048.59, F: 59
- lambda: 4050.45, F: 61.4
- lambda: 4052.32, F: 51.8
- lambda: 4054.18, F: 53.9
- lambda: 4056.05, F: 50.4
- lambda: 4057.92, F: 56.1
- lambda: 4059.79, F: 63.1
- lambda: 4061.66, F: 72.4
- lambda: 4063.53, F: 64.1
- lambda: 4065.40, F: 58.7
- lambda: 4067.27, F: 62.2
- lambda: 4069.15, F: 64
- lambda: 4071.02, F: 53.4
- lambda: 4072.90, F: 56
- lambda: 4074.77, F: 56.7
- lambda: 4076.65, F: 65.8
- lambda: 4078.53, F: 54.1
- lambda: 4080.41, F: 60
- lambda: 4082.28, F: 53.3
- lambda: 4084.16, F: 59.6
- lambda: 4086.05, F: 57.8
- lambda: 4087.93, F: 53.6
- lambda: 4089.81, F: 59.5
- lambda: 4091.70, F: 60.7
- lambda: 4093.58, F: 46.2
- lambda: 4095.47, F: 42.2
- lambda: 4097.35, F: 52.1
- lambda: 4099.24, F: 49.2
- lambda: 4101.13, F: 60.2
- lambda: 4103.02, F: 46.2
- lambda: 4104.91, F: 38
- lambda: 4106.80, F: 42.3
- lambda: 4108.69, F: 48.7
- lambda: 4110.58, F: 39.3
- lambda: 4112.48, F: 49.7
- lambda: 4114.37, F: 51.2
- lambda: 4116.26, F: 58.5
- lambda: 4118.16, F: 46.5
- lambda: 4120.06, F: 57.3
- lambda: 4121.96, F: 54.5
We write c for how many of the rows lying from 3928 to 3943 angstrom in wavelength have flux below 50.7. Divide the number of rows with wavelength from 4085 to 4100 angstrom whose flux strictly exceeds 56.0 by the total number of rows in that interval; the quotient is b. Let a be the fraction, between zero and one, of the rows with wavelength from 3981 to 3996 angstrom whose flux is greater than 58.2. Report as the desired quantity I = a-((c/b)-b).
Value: -12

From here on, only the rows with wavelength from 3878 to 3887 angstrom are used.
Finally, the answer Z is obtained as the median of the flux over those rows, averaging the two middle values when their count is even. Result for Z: 47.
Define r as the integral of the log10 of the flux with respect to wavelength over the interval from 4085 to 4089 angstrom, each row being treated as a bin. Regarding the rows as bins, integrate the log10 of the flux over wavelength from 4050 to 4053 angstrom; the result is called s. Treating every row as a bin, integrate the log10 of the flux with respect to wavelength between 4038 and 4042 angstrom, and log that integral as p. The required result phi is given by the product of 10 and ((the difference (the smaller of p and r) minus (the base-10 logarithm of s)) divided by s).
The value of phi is 12.0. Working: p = 7.1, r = 6.98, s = 5.2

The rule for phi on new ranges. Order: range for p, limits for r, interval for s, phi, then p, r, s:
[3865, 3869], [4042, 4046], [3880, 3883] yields 12.6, 7.1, 7.20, 5.1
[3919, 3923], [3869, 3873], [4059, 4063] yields 8.1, 7.1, 6.81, 7.3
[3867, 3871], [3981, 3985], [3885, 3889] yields 9.4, 7.0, 6.95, 6.5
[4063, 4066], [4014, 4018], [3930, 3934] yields 7.8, 5.4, 7.11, 5.9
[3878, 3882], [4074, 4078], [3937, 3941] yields 8.8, 6.8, 7.12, 6.8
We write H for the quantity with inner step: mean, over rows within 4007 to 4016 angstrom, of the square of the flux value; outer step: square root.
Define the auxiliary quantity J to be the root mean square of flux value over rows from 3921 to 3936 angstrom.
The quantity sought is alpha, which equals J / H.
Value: 0.80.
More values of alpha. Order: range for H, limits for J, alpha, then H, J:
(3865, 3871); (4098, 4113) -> 0.84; 56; 47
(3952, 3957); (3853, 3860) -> 1.10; 51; 57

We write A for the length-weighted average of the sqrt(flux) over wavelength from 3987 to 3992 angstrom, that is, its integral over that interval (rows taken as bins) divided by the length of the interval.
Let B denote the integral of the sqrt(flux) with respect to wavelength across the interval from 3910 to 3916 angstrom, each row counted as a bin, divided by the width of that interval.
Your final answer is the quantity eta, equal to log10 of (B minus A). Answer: -0.63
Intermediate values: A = 7.7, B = 7.90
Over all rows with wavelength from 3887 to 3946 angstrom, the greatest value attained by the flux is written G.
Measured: 68.2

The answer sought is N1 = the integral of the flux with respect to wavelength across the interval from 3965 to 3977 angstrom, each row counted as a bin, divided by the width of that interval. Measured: 41.3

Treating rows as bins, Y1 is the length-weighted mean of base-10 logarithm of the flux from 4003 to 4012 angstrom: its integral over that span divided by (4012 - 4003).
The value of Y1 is 1.77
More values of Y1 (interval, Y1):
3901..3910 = 1.74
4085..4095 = 1.74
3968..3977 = 1.65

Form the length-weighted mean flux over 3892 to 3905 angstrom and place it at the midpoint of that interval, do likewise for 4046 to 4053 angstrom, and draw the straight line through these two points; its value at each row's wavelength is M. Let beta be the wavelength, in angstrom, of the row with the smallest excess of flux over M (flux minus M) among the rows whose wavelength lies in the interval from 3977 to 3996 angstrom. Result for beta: 3978.35 angstrom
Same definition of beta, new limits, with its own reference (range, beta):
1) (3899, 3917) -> 3916.55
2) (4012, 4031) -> 4028.13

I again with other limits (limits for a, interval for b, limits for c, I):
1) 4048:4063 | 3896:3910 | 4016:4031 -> 1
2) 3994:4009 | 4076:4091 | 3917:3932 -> -4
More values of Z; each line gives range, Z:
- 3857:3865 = 55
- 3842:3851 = 51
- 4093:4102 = 49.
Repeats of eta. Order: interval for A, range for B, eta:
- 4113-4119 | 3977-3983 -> -1.05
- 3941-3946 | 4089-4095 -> -0.35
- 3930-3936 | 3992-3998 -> 0.36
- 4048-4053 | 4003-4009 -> -1.22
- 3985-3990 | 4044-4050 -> -0.43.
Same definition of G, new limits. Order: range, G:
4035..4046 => 66.7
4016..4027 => 68.1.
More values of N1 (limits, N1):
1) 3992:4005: 59.9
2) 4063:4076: 59.3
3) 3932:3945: 41.2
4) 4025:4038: 58.7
